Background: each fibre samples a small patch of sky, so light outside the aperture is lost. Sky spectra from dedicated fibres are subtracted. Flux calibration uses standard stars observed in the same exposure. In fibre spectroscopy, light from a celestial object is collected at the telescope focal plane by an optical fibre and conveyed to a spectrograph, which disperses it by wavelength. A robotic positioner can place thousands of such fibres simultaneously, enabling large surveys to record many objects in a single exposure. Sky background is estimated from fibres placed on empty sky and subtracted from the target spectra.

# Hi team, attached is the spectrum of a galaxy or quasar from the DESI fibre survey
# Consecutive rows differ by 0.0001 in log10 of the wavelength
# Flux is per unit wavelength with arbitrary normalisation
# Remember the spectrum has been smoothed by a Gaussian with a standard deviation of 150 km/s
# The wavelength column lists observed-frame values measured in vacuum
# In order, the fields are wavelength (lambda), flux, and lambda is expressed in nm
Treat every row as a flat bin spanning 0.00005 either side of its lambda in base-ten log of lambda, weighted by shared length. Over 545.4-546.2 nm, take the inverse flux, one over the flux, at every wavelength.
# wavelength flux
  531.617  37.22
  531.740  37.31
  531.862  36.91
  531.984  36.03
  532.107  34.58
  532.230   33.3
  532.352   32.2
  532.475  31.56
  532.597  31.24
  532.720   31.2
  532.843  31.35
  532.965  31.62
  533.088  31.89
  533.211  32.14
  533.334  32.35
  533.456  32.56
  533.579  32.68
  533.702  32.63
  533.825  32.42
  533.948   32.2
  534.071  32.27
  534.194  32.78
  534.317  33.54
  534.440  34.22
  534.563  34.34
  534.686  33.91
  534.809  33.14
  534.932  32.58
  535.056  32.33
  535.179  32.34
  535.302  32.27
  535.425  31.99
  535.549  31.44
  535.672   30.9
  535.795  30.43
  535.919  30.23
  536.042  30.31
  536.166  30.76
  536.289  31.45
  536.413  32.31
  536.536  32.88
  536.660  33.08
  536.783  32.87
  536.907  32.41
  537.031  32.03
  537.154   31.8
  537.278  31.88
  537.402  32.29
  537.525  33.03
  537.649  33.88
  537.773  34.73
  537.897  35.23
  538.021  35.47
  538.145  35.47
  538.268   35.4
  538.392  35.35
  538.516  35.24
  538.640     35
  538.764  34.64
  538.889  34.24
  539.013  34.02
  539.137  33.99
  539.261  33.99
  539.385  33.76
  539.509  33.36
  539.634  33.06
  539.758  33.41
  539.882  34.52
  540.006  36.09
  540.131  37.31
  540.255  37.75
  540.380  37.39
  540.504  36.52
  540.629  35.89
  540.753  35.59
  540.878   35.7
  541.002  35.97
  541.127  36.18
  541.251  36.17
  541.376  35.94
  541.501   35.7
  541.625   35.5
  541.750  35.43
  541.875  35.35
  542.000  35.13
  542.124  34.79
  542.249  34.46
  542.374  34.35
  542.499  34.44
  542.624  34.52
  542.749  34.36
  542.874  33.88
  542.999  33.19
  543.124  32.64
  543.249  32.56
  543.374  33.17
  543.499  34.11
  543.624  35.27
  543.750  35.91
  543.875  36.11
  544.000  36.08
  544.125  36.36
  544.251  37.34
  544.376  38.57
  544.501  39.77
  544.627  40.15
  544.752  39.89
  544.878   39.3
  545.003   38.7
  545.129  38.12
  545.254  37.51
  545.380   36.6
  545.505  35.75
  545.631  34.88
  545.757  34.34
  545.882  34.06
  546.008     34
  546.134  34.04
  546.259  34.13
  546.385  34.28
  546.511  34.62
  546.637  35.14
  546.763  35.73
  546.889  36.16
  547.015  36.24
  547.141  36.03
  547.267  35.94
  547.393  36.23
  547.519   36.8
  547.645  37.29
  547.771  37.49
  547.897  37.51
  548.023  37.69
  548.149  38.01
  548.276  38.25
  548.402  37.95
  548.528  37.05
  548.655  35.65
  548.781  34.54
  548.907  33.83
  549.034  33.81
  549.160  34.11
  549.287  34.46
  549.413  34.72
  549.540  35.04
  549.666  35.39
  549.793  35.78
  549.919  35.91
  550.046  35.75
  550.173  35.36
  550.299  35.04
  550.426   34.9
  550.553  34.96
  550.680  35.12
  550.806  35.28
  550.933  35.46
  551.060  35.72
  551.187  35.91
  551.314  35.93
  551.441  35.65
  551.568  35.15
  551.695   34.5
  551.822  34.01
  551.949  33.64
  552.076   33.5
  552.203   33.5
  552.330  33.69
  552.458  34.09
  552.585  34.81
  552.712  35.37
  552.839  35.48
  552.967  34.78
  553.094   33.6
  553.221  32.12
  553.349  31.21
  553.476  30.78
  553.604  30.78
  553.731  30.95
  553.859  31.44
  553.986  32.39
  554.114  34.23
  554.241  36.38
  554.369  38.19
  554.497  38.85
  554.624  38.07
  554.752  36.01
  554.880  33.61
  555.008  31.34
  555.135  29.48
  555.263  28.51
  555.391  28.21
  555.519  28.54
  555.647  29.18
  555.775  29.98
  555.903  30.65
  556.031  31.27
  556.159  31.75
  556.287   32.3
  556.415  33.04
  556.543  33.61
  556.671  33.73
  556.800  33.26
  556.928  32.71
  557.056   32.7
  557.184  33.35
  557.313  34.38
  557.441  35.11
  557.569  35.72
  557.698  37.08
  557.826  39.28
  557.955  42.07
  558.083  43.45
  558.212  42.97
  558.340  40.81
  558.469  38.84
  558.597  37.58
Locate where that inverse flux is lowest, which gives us 545.505 nm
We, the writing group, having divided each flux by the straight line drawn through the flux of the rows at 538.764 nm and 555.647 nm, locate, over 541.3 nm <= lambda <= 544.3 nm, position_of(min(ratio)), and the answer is 543.249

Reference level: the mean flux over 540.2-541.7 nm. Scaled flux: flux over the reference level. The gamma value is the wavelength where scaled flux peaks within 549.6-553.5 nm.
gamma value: 551.314 nm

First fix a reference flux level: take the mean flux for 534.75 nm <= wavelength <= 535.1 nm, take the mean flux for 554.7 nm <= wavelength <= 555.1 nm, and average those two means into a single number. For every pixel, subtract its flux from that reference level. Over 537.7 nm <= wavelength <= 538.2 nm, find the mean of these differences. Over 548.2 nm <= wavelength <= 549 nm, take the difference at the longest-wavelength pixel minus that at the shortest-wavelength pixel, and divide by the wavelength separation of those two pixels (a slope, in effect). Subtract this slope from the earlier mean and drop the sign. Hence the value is 9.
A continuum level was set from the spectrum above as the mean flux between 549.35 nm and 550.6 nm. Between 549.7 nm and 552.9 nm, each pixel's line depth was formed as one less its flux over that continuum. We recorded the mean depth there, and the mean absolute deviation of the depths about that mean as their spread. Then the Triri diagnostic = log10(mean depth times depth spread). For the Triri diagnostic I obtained -3.8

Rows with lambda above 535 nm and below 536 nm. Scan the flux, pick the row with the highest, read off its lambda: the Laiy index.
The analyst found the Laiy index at 535.179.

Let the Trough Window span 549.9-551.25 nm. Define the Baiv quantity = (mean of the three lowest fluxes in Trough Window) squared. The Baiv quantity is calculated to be 1223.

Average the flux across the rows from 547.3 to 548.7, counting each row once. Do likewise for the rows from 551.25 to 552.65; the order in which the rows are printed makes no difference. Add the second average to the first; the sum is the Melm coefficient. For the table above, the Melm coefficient 71.7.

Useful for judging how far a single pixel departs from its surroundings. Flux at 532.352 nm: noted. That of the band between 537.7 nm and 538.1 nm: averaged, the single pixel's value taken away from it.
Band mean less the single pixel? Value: 2.9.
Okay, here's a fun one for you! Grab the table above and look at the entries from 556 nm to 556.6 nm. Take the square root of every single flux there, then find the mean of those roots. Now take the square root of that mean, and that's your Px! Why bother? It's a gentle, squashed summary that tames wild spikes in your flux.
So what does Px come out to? 2.39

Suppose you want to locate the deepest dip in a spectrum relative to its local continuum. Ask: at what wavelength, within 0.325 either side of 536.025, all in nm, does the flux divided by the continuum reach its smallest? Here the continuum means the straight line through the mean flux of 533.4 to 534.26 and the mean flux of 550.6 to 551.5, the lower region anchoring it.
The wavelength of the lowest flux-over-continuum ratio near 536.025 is 535.919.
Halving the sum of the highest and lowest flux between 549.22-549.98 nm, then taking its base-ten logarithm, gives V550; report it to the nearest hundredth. 1.55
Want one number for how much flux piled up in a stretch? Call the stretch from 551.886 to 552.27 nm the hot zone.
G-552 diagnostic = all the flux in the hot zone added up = 101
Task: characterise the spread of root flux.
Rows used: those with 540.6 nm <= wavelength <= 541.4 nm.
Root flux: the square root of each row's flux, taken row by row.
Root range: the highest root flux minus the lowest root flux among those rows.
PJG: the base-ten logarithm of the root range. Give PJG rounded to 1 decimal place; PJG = -1.3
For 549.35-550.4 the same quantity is -1.0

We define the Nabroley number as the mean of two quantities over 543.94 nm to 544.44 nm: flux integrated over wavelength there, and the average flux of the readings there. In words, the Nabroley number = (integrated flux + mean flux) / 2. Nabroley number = 27.8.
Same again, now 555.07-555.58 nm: 21.7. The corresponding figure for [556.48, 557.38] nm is 31.7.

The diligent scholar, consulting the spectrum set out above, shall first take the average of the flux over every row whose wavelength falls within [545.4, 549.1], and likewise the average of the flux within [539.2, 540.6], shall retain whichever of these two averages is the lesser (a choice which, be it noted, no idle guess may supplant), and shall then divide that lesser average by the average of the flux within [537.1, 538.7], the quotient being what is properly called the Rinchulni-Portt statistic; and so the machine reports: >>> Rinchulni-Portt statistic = 1.03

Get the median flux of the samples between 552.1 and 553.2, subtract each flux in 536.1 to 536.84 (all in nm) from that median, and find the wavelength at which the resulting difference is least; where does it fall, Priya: 536.660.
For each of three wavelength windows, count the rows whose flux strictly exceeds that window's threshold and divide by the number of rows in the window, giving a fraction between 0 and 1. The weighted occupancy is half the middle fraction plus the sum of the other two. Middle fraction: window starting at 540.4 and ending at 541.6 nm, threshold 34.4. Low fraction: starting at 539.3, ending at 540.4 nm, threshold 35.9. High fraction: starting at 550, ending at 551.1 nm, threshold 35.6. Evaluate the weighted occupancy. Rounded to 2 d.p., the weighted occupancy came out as 1.17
